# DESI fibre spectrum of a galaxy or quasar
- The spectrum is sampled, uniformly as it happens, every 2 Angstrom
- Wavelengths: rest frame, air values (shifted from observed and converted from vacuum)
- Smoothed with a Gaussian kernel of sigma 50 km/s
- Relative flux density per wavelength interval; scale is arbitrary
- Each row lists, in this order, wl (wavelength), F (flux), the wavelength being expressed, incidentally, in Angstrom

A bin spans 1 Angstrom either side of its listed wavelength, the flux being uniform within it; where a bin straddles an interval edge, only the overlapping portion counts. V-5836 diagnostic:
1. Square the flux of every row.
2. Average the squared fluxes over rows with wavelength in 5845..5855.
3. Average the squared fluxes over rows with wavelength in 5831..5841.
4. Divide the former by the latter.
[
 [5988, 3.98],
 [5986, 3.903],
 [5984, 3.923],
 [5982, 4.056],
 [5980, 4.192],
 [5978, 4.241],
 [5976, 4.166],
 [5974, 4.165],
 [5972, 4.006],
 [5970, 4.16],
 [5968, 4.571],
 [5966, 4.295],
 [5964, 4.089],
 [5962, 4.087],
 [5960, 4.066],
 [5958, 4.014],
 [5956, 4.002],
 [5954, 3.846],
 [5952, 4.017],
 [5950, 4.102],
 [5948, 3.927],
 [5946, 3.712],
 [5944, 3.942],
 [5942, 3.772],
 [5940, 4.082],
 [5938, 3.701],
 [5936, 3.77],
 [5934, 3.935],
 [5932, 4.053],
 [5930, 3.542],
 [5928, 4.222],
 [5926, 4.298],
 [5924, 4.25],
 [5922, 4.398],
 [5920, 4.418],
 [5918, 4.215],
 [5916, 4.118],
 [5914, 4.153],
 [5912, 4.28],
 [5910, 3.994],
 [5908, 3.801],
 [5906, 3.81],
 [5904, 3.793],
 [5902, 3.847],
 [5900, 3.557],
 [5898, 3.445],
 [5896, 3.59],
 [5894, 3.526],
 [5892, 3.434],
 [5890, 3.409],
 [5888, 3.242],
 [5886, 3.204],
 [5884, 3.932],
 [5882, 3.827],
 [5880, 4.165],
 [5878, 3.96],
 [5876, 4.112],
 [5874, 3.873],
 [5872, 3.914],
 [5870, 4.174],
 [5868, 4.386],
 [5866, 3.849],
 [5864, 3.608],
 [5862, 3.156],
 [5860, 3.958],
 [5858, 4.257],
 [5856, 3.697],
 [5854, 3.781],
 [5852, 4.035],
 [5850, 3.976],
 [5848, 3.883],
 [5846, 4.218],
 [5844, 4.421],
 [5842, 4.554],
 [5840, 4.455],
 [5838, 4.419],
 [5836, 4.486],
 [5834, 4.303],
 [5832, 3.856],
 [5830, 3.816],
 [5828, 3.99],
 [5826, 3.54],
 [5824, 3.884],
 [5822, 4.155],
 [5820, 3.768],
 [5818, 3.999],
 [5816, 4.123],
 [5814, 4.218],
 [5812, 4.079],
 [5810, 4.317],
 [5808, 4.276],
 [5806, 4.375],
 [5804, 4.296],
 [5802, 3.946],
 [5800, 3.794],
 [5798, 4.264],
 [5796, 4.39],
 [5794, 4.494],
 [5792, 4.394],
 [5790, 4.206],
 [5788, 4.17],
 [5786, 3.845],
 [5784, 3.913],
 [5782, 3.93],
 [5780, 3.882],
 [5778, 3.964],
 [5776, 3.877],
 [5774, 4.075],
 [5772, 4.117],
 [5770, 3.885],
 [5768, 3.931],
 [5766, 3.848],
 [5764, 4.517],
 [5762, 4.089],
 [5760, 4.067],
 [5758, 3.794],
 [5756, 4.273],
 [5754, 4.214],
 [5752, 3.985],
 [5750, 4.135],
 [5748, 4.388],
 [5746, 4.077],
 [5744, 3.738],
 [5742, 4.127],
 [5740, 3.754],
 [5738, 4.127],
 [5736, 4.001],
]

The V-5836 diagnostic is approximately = 0.85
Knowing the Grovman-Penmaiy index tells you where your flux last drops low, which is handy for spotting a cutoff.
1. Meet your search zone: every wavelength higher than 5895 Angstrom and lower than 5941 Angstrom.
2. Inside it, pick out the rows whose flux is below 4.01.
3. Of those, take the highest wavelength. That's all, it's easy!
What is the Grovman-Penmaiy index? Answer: 5938 Angstrom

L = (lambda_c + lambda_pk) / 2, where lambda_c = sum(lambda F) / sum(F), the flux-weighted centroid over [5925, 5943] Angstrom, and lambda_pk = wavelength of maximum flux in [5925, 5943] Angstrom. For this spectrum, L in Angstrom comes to 5929.9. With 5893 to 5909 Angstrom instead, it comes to 5901.6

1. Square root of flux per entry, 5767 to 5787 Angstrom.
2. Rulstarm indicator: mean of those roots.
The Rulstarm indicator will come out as 1.99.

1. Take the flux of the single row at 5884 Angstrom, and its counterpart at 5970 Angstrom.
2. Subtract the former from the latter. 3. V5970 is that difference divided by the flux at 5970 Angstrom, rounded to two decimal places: 0.05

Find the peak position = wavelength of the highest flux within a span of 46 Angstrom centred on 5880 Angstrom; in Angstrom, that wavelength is 5868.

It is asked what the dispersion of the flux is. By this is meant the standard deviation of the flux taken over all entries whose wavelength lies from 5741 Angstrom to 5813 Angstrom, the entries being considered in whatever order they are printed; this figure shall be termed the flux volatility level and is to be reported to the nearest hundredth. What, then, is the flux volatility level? 0.21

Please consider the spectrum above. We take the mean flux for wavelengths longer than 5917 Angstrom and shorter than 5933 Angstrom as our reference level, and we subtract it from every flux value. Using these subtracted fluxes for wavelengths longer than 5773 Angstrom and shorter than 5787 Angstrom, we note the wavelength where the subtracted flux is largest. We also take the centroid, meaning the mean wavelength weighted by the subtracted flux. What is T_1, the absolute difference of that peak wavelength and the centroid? 6.8 Angstrom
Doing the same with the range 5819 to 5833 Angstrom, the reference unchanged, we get 4.3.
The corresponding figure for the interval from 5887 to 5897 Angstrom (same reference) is 4.4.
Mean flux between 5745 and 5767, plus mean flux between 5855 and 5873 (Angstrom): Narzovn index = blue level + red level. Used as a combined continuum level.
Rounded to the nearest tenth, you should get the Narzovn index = 8.0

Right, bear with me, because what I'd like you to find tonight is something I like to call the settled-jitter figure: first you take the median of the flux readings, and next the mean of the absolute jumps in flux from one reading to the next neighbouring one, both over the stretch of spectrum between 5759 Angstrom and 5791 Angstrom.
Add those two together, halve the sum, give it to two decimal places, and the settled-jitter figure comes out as 2.05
